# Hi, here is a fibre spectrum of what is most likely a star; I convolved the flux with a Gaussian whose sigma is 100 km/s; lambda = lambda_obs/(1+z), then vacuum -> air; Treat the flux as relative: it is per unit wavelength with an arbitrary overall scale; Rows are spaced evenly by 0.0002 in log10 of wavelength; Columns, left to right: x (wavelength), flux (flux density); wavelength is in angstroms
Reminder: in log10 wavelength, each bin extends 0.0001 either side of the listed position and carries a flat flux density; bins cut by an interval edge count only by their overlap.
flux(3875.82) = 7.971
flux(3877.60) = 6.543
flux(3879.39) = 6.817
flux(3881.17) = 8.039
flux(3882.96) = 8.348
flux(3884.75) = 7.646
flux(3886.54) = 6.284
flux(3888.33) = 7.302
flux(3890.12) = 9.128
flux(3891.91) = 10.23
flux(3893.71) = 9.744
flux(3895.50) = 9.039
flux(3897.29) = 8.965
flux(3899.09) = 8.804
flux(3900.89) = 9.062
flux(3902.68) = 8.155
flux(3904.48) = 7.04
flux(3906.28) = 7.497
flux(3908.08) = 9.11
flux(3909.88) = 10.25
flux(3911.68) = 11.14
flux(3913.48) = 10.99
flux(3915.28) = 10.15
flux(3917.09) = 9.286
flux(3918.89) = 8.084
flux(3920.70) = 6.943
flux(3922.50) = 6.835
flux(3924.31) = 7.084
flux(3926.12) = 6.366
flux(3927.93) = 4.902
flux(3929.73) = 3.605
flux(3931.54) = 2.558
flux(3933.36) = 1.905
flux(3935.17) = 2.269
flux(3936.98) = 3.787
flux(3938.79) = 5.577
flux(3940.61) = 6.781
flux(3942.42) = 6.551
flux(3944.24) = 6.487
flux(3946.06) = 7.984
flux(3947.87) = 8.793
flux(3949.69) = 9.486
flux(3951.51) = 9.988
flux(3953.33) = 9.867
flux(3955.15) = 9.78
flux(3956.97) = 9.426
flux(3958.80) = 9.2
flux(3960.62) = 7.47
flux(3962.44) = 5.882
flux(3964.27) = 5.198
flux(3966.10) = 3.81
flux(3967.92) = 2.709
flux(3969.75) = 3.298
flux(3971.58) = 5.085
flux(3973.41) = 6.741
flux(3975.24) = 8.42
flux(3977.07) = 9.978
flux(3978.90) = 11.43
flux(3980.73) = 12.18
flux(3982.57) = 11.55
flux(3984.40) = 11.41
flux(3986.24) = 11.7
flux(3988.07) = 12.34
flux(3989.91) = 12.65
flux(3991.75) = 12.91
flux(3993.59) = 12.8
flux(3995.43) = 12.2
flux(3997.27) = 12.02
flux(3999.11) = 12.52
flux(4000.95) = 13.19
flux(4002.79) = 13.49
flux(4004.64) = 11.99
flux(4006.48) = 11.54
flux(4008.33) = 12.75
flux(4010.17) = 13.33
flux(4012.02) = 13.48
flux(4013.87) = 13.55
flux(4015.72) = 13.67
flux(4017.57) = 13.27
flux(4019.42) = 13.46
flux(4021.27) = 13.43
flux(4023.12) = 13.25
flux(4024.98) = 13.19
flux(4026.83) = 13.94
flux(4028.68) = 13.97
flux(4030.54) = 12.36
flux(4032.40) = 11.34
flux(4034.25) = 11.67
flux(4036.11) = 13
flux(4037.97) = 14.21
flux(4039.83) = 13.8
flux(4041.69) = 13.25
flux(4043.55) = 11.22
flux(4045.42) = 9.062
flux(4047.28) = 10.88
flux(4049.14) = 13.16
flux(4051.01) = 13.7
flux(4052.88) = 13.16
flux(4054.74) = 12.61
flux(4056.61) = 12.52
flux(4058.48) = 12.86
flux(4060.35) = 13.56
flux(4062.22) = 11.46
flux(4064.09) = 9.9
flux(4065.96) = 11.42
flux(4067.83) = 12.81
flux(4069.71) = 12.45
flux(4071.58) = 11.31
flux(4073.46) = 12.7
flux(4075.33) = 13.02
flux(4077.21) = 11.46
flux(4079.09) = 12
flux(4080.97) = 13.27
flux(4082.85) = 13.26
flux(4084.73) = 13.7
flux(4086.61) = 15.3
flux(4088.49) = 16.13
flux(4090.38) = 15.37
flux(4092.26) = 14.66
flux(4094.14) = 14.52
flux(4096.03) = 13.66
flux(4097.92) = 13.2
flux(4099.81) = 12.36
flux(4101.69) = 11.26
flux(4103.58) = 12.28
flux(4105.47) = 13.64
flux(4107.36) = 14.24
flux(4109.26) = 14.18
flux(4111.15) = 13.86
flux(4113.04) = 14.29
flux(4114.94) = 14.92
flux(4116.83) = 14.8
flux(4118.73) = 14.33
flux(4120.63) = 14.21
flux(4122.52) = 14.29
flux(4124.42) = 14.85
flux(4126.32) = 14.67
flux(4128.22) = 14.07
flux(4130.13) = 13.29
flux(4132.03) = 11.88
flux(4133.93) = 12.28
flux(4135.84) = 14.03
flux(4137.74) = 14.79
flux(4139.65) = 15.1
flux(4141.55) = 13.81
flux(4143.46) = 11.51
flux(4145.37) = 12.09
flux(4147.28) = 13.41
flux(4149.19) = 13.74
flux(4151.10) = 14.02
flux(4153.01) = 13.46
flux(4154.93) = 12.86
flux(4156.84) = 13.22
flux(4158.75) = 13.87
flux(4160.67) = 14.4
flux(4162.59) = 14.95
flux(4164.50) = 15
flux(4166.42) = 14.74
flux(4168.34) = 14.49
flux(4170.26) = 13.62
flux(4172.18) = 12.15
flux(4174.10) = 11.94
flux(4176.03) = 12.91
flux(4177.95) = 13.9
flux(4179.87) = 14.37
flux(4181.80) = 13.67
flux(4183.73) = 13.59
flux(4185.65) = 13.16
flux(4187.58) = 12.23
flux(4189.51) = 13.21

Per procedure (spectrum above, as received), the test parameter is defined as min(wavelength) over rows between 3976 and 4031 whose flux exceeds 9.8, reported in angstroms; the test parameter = 3977.07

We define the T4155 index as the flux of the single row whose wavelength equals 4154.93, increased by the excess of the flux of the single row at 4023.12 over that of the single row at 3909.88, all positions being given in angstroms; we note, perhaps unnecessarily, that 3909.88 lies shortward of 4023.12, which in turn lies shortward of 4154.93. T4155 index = 16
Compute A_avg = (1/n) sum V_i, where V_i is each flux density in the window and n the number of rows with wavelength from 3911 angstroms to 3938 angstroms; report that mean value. 6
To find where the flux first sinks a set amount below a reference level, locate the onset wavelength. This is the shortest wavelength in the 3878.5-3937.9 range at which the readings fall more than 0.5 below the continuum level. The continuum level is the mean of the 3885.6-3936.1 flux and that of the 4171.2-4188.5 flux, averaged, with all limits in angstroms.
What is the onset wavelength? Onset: 3879.39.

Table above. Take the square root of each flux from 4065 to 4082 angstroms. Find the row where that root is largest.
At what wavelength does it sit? 4080.97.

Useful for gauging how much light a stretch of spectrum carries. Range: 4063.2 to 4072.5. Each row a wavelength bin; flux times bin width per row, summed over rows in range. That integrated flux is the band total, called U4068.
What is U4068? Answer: 108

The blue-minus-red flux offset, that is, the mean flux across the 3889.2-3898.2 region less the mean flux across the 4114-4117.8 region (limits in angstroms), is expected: -5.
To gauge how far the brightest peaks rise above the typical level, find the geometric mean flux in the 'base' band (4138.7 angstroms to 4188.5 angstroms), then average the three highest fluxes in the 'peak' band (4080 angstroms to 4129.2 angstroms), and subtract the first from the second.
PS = 2.1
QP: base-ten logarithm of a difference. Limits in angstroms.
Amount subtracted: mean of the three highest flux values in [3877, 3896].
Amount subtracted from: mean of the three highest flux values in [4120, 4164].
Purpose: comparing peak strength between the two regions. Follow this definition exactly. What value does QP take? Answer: 0.7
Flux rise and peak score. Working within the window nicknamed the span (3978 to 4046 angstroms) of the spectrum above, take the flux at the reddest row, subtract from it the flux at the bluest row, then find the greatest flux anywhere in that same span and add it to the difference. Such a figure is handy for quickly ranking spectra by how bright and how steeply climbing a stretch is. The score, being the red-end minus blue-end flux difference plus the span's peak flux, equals 11.8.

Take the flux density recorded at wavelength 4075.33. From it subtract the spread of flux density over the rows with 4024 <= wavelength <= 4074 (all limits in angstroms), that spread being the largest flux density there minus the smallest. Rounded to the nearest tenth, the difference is 7.9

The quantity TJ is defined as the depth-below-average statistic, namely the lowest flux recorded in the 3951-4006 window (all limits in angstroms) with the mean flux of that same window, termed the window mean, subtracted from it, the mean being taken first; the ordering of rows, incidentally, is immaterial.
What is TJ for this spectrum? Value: -7.0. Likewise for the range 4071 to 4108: -2.1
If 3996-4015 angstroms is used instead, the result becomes -1.2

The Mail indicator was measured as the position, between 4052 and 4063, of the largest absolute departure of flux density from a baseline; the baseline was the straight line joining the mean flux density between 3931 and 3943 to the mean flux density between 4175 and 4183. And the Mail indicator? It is 4060.35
